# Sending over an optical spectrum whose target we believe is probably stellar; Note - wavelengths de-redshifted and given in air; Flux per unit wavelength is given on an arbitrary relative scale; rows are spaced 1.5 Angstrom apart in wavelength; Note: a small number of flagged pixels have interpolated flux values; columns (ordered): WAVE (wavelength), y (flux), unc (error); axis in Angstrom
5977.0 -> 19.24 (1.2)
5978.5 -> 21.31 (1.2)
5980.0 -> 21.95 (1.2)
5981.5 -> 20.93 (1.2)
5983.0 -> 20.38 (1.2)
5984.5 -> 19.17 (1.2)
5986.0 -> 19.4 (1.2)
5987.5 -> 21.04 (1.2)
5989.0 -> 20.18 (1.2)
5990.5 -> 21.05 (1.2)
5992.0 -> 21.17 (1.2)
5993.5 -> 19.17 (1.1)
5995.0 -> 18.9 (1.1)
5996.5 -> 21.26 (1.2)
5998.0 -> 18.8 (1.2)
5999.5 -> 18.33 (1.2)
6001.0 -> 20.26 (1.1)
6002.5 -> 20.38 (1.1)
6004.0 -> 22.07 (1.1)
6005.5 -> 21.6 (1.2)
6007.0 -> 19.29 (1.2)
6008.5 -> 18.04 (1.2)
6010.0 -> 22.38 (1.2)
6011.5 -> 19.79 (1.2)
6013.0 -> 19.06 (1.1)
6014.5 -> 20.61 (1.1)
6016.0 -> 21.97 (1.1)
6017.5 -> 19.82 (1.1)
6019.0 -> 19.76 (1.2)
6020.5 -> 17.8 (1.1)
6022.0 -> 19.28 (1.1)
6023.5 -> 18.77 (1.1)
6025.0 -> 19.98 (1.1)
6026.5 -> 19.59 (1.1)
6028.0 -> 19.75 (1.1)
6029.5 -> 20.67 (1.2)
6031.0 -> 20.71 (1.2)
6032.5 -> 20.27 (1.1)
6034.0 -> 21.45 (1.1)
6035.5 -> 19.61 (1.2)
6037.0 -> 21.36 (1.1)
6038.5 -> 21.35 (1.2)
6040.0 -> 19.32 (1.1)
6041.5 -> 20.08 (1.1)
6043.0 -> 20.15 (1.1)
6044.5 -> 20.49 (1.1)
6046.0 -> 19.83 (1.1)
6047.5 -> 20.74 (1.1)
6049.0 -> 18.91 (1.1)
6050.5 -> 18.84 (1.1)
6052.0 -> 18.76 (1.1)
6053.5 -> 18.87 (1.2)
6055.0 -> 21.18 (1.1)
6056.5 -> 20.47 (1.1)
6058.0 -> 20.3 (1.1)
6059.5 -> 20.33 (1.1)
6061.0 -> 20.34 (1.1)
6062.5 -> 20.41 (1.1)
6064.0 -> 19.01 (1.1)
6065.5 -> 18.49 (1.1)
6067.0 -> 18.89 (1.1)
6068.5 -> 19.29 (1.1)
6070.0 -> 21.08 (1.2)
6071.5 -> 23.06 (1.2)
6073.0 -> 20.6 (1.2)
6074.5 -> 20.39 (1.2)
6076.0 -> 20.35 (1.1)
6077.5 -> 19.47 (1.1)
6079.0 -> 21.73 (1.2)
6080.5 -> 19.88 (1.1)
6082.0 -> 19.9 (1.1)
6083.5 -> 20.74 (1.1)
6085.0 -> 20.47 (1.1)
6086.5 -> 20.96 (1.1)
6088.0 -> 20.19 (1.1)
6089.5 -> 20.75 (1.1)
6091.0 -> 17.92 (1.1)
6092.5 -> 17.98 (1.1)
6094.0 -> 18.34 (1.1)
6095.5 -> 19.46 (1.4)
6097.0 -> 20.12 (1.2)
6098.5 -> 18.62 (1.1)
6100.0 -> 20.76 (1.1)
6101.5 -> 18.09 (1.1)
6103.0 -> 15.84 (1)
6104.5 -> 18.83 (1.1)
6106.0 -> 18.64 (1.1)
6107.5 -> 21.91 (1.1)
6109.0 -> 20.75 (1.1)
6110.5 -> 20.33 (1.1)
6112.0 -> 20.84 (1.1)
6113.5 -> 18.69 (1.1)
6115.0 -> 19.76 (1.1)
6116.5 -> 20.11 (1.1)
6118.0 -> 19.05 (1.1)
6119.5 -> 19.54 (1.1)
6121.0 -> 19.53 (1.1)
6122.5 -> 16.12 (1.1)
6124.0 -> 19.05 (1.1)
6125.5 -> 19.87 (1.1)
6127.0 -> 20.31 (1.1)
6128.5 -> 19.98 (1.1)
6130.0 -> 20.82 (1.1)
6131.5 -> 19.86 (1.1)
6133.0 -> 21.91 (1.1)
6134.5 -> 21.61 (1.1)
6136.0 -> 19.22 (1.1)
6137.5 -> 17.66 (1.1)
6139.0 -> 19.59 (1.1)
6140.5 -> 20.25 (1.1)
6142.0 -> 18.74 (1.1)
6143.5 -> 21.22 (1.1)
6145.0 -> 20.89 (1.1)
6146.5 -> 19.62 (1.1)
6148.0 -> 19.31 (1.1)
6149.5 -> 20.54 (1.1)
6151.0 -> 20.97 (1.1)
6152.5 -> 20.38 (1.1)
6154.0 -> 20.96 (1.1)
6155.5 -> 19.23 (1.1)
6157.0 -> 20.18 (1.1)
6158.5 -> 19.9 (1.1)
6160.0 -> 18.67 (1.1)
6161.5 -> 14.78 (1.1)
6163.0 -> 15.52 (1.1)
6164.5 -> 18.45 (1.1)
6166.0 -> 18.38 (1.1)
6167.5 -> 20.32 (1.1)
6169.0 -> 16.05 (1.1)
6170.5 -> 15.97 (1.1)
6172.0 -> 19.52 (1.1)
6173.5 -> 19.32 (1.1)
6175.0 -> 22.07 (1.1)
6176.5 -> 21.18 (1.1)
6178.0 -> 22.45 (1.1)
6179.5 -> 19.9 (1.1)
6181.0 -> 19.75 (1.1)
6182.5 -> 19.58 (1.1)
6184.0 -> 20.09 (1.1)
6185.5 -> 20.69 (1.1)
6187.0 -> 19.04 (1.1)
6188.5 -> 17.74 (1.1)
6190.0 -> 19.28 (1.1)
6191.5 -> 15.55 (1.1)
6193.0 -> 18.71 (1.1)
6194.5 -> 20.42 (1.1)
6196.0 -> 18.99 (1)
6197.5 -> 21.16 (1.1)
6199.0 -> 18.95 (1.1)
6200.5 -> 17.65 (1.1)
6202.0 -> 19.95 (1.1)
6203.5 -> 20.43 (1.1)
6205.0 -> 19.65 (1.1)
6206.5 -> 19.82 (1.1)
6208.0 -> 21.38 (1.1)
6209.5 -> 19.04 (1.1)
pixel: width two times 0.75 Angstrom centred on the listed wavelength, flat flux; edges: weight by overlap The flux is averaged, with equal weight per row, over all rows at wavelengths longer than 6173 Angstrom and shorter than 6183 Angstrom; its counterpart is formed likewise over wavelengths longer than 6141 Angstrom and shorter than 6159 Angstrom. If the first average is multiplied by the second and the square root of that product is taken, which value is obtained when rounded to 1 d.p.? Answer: 20.4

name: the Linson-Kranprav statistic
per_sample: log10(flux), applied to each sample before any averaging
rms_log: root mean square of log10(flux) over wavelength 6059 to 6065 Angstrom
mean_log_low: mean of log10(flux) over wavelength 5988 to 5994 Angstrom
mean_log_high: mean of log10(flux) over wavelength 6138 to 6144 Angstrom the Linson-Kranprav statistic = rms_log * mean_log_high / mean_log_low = 1.29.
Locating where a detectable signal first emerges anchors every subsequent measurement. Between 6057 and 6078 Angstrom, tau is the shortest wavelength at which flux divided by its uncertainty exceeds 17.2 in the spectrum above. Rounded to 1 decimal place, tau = 6058.0 Angstrom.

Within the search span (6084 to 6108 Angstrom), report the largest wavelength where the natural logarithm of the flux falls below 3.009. 6106.0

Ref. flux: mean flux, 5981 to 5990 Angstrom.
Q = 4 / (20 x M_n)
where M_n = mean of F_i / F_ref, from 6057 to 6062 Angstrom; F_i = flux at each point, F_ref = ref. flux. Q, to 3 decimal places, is 0.199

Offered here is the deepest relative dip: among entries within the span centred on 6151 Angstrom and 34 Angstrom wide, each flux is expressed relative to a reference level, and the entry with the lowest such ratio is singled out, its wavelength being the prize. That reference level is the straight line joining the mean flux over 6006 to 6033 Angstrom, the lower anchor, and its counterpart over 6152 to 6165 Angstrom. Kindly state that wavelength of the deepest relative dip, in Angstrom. 6161.5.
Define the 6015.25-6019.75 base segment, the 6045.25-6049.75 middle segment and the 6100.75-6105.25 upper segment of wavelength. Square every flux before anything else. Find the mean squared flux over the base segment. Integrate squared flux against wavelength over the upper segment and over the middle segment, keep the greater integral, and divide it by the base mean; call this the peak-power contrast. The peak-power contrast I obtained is 4.20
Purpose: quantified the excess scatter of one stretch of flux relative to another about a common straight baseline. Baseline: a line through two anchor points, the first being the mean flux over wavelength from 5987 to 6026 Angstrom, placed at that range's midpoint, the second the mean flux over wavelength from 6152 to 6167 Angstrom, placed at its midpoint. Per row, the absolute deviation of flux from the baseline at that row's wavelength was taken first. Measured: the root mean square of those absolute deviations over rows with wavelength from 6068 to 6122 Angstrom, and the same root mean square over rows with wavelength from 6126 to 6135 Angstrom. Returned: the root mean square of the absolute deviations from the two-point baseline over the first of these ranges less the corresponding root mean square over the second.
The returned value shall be -0.59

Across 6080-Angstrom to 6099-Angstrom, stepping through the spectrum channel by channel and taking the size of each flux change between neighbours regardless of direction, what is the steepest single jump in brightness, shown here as 2.83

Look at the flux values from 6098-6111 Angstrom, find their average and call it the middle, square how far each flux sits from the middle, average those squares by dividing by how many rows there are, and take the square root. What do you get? 1.72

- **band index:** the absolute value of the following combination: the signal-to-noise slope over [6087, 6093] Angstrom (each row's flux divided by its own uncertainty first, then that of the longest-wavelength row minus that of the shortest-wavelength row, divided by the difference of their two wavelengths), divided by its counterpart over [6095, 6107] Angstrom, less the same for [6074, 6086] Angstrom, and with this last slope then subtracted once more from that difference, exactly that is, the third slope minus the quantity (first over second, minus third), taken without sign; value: 1.8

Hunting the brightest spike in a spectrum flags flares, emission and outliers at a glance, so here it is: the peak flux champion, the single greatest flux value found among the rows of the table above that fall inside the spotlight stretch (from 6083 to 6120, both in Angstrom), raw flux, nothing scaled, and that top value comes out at 21.91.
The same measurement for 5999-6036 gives 22.38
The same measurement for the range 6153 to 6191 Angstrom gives 22.45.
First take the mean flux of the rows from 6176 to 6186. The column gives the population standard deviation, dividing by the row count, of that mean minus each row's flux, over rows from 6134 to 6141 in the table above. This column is 1.3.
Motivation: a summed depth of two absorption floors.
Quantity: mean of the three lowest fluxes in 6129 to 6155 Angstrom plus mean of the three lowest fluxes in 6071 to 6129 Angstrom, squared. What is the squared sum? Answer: 1237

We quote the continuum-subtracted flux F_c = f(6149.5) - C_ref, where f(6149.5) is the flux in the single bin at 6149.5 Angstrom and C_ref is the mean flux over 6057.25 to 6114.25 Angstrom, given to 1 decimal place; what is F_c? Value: 0.7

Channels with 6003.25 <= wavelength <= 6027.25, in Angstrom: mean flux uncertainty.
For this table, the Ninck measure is 1.14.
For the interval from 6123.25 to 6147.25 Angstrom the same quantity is 1.10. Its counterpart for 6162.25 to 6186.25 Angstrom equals 1.10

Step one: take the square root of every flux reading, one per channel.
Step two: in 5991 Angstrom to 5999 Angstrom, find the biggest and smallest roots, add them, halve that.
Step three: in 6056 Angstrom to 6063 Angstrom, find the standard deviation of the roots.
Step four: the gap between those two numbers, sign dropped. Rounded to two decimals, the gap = 4.47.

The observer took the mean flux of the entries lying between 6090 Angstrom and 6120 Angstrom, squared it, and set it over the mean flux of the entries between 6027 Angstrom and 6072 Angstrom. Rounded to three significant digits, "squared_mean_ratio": 18.5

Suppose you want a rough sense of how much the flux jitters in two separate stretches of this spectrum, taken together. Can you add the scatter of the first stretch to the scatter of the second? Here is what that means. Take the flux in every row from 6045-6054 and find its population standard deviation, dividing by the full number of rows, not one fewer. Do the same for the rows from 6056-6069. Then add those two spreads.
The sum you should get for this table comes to 1.5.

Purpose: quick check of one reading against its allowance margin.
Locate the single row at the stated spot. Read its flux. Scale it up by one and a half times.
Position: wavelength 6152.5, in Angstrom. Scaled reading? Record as 30.6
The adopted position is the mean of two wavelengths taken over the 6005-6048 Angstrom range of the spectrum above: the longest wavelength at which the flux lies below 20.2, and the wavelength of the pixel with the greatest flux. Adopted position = 6028.0 Angstrom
